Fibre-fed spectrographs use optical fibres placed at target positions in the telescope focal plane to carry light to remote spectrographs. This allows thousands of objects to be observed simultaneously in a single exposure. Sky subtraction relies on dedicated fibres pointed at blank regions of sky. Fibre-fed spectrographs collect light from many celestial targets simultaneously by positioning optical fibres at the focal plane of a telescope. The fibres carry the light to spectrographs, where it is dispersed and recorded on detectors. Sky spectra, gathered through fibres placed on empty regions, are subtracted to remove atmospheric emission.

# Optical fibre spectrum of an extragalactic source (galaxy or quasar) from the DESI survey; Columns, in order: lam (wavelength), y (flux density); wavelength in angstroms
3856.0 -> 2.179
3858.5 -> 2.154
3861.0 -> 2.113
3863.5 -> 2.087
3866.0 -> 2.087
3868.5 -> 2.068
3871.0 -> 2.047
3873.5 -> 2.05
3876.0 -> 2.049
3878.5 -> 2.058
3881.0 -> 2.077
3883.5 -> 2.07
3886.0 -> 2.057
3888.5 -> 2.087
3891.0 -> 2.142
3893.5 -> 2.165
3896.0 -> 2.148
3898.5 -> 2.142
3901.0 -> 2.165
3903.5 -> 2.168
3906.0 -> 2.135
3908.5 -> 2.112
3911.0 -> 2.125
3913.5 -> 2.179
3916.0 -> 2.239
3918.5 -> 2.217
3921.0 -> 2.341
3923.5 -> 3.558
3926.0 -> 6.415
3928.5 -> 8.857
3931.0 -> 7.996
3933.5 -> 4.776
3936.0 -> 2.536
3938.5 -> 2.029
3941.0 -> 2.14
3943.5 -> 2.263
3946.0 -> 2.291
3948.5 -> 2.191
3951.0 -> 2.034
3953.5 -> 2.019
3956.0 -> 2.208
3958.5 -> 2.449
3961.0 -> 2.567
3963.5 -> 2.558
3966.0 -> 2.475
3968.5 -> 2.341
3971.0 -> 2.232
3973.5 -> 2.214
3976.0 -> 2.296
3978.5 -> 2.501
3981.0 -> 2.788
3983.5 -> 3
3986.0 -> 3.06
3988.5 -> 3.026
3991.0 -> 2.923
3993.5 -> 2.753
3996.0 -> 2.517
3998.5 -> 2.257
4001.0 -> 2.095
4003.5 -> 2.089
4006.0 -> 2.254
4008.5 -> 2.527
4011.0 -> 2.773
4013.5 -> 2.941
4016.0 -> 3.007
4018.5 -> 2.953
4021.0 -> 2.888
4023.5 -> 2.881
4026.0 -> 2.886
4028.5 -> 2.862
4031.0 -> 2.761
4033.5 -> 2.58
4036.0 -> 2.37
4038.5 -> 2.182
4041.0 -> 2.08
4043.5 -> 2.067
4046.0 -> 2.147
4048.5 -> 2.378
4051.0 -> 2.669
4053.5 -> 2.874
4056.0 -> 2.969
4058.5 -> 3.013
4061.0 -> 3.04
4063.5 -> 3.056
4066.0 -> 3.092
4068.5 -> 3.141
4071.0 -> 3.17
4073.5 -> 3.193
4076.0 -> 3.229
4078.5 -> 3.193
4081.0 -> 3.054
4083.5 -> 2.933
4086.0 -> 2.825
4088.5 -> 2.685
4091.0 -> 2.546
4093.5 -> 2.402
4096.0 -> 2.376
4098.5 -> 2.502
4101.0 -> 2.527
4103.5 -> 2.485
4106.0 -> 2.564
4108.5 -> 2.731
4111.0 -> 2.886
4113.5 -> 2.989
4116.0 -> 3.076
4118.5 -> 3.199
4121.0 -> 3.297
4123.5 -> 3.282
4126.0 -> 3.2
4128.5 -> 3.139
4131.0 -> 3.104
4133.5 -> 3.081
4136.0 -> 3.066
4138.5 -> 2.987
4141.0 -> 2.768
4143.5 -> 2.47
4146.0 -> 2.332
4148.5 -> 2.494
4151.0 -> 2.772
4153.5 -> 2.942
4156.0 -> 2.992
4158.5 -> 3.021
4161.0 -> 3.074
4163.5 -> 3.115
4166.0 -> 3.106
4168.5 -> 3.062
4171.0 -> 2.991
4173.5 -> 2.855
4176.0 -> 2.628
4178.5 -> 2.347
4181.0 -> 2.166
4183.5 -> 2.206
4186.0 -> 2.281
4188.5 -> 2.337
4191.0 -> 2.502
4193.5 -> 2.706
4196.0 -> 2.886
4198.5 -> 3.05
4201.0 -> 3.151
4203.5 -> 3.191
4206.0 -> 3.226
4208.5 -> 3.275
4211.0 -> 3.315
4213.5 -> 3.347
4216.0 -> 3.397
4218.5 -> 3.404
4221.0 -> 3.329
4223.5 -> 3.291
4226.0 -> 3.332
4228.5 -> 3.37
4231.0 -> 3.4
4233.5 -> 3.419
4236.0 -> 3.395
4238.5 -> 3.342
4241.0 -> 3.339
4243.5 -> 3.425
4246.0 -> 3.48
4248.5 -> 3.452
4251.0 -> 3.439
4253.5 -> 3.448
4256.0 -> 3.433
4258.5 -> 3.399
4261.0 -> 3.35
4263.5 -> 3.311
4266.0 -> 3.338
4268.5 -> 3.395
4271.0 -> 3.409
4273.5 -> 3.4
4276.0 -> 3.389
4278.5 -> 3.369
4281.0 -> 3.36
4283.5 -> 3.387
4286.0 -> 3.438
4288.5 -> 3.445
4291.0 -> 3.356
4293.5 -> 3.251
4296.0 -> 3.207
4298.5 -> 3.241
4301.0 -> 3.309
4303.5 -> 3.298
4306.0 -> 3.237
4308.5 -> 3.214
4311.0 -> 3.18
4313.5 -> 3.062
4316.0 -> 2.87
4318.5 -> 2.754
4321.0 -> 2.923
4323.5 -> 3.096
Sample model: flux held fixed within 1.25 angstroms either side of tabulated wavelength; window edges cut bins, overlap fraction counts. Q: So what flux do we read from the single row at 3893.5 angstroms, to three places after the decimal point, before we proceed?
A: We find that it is 2.165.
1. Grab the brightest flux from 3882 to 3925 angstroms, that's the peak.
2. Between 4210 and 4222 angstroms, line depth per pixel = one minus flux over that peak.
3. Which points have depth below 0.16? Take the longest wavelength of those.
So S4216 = 4221.0 angstroms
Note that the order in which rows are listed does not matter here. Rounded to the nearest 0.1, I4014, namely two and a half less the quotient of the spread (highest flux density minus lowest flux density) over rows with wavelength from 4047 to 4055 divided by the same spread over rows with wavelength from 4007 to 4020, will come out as 1.5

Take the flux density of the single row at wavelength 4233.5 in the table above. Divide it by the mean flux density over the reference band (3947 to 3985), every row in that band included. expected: 1.43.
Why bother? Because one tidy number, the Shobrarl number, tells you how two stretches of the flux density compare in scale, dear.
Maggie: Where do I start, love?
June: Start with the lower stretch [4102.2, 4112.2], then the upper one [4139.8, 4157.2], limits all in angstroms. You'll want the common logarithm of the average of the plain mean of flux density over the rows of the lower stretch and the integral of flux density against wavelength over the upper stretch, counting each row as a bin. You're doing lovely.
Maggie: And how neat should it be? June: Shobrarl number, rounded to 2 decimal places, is 1.39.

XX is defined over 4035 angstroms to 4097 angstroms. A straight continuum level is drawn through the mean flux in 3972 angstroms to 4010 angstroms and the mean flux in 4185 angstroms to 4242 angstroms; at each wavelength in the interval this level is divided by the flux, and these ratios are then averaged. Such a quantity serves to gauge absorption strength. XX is 1.02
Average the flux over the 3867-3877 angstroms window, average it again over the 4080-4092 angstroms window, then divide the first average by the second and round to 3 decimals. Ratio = 0.731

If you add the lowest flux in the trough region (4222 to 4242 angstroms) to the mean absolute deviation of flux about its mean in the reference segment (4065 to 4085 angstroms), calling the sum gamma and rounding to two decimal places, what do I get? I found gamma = 3.37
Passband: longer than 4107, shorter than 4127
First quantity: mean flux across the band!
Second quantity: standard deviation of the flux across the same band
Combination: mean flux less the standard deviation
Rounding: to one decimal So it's 2.9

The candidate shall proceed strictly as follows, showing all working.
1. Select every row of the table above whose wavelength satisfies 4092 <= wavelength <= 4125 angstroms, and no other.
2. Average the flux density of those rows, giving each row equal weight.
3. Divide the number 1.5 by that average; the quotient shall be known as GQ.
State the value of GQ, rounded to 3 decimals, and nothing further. 0.537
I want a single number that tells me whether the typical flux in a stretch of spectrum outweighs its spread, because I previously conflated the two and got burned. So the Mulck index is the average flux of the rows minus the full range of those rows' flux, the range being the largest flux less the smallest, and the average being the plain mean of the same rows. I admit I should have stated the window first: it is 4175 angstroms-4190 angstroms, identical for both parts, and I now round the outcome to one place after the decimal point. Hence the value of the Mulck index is 1.9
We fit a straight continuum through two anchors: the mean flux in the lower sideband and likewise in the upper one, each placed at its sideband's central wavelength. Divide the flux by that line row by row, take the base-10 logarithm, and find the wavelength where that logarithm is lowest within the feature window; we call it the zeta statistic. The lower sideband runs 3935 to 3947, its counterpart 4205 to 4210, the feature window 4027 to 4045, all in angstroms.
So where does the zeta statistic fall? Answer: 4043.5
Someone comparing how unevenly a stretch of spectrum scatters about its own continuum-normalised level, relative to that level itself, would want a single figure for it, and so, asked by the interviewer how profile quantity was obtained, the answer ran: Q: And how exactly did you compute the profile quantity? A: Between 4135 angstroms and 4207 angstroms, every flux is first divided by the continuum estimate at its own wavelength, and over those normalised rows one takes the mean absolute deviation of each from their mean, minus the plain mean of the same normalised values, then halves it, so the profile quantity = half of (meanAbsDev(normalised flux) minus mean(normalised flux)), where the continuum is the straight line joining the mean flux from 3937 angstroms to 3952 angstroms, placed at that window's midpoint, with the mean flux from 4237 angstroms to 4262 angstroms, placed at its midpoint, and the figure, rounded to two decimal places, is -0.40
